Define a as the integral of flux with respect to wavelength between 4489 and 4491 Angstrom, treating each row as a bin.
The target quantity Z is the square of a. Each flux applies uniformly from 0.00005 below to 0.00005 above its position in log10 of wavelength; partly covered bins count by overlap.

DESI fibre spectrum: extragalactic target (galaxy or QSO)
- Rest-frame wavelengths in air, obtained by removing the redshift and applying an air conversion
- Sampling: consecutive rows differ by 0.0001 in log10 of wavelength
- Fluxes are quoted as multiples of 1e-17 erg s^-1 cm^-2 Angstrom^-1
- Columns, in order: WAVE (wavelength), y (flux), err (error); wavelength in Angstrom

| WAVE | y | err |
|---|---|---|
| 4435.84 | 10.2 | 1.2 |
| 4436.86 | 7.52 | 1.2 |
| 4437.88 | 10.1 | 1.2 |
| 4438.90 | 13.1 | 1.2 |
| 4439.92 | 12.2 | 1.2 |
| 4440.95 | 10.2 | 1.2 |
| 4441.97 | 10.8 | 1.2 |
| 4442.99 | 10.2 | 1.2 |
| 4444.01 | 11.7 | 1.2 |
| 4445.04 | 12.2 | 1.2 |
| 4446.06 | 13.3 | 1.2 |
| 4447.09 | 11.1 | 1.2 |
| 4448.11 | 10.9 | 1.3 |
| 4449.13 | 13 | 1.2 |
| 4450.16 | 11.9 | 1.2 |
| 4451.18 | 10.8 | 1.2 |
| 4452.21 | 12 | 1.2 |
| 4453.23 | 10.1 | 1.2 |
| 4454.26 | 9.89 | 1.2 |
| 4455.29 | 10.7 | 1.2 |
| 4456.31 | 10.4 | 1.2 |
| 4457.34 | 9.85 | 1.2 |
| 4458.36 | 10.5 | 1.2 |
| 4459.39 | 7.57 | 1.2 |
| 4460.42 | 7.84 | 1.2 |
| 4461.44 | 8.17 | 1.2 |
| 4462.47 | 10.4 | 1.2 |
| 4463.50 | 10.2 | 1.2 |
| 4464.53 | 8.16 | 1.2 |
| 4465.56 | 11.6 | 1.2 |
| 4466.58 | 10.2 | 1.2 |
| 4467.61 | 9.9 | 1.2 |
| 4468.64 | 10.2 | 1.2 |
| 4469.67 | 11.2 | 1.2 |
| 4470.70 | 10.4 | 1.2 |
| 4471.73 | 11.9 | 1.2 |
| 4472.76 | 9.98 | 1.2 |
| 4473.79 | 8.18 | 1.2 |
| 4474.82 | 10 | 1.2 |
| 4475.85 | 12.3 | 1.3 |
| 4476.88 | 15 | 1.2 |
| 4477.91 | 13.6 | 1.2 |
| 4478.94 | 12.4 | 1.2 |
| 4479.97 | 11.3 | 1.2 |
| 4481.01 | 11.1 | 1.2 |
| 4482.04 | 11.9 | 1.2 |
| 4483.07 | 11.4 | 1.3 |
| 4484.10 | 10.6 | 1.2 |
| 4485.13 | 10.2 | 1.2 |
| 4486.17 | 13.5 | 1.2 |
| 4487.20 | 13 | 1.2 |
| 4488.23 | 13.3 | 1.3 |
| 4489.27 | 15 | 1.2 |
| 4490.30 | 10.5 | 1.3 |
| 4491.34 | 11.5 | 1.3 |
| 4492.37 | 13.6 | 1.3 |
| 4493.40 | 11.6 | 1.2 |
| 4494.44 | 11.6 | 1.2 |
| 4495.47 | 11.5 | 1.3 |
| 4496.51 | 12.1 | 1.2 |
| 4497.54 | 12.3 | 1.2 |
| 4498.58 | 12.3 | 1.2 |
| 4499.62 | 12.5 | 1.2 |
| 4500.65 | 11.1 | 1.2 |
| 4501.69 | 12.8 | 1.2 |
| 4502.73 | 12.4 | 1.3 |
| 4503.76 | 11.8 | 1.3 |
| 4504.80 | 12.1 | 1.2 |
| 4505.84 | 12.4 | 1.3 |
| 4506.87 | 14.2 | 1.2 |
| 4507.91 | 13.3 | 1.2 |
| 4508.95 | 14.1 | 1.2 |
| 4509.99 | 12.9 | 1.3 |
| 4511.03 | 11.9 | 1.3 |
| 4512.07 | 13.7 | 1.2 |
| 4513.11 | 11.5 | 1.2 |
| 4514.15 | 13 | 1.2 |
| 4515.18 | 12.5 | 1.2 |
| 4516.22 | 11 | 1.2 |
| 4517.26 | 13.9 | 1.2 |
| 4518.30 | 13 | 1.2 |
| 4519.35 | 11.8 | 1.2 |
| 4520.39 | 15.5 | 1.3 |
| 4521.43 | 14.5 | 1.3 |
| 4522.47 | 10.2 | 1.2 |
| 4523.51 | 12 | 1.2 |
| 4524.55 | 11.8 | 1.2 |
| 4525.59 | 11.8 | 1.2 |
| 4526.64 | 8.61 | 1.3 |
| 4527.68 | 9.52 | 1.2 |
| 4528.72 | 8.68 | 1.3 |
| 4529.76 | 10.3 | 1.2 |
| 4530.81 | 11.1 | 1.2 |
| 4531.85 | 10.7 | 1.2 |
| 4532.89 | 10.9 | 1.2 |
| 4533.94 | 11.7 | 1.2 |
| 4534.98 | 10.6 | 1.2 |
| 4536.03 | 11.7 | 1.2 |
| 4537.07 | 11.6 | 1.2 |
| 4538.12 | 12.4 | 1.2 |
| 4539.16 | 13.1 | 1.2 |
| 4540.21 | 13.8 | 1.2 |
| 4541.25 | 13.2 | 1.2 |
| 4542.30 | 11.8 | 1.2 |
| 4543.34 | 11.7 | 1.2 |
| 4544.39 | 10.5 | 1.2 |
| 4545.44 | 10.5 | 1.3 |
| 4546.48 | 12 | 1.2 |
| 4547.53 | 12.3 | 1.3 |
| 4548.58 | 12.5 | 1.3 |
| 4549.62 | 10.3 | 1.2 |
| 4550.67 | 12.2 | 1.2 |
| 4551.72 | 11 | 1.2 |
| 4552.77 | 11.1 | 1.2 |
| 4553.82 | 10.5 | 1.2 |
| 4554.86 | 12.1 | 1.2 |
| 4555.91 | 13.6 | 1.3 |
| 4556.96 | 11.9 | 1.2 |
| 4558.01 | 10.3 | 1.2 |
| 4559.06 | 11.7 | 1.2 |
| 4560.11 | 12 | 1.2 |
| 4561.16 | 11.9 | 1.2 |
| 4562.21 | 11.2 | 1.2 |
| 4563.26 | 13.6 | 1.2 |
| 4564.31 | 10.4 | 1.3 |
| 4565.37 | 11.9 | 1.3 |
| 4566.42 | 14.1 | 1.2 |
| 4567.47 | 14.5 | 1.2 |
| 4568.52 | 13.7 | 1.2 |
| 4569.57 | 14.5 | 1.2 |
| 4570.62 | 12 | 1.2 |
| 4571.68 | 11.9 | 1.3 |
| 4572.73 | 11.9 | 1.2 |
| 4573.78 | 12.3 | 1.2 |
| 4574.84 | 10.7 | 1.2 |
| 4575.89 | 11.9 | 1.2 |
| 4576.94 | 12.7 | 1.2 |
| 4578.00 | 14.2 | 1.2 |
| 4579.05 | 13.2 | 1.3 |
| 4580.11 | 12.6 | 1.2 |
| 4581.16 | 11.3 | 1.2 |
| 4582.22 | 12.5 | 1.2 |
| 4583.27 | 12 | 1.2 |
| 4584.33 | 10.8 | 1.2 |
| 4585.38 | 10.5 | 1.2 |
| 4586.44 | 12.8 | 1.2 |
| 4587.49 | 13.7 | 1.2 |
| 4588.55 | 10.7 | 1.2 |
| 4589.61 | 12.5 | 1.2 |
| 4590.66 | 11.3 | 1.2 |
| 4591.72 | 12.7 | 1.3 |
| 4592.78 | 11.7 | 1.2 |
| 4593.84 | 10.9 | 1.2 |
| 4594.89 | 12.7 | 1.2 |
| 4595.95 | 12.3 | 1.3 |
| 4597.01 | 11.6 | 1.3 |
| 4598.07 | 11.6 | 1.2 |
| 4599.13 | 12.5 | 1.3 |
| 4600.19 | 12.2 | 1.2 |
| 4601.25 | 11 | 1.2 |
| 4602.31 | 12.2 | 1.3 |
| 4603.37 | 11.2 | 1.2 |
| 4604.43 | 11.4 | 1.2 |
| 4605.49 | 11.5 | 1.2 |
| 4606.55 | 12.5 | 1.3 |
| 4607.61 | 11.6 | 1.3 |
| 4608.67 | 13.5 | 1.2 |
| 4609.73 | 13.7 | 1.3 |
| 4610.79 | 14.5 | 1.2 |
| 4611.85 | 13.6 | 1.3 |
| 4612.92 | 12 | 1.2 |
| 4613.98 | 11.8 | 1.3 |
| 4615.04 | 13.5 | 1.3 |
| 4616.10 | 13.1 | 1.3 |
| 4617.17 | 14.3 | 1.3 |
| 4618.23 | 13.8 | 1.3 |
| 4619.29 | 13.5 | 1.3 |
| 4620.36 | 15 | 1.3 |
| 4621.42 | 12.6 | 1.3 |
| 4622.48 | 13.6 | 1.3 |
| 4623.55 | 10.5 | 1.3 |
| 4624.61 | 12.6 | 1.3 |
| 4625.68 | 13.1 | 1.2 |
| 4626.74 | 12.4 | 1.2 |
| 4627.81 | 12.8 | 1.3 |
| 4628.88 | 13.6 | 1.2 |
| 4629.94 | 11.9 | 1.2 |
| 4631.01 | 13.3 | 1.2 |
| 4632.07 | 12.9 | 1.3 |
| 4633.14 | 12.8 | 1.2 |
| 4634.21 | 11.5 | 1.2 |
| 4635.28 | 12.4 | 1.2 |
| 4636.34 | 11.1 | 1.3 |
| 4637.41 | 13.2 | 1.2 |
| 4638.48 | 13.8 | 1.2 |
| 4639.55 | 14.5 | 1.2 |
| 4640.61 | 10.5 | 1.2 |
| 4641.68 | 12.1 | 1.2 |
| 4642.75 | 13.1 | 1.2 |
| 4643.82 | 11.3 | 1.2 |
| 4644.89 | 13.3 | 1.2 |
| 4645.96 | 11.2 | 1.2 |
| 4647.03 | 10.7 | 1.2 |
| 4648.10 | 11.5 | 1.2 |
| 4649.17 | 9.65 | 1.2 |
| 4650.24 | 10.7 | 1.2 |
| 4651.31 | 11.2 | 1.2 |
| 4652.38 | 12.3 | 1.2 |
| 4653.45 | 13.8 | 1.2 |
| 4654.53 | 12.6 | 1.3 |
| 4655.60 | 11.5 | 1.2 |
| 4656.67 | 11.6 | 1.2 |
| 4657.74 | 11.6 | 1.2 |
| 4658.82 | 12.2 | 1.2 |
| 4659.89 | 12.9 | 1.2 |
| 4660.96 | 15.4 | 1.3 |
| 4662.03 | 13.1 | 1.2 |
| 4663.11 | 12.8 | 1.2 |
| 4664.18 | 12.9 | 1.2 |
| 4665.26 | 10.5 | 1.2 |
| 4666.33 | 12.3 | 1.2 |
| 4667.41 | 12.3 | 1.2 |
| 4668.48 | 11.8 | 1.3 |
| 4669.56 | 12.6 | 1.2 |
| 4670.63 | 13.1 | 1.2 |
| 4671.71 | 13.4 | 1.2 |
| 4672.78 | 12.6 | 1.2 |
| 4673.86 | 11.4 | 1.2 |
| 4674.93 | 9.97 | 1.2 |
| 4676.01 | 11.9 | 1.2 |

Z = 610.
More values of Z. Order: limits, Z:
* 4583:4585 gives 507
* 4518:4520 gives 623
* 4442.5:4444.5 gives 481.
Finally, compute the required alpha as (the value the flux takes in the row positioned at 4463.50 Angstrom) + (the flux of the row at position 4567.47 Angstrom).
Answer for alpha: 25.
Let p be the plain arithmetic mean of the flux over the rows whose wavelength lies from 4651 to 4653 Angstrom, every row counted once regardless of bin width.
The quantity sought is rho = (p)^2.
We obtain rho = 138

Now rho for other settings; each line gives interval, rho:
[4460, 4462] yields 64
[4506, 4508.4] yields 189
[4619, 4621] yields 203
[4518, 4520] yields 154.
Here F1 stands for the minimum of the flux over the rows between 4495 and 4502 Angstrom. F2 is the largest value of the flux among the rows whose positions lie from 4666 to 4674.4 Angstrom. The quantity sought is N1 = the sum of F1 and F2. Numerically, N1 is 24.5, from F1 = 11.1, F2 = 13.4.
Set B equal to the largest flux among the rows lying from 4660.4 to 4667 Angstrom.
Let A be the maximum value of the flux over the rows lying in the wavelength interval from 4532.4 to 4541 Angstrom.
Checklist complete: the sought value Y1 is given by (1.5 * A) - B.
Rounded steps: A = 13.8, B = 15.4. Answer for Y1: 5.3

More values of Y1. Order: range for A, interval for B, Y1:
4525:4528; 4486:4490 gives 2.7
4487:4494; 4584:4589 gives 8.8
